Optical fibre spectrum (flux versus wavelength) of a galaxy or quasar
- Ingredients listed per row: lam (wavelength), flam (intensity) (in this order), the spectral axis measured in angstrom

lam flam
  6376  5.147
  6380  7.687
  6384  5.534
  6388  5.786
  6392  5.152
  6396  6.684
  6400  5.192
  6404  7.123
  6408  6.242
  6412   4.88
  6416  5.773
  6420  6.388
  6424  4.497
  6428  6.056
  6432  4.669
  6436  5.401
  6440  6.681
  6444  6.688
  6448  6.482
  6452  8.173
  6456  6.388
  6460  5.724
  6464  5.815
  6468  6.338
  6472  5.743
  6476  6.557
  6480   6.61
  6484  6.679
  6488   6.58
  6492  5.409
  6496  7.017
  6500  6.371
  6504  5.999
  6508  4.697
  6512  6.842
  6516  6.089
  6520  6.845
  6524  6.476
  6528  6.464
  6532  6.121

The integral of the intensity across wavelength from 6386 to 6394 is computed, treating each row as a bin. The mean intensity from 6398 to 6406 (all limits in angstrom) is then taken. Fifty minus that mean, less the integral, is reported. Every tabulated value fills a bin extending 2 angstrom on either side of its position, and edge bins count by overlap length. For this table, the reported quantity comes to 0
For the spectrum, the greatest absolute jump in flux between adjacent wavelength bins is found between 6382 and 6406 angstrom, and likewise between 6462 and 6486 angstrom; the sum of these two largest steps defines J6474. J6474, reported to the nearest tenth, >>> 2.7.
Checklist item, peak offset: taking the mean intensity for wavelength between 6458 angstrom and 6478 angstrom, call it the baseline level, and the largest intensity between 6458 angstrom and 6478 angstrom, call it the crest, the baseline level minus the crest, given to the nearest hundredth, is -0.52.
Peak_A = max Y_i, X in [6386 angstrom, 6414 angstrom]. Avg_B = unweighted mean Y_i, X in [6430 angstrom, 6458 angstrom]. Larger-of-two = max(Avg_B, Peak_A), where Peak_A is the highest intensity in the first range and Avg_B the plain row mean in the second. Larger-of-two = 7.1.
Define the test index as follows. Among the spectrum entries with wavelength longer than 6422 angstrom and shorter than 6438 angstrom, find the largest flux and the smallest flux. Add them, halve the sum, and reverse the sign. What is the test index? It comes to -5.3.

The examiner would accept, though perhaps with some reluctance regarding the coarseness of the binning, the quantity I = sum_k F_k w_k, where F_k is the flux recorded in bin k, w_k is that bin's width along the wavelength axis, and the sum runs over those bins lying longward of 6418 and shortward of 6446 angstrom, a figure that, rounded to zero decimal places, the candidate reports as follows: 162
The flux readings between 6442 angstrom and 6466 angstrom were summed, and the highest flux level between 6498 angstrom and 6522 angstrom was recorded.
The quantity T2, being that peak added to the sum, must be 46.1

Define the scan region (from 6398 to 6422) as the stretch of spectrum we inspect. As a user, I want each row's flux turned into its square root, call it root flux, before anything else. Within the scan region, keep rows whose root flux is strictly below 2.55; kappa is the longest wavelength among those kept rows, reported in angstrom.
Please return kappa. 6420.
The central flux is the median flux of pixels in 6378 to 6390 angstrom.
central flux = 5.8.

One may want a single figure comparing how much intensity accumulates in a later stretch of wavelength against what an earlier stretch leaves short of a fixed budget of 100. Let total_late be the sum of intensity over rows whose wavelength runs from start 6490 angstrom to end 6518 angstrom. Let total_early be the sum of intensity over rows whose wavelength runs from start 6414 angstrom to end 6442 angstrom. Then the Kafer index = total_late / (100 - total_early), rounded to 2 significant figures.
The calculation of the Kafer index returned 0.70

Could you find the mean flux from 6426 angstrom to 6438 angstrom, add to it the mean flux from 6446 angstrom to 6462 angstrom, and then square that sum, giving 146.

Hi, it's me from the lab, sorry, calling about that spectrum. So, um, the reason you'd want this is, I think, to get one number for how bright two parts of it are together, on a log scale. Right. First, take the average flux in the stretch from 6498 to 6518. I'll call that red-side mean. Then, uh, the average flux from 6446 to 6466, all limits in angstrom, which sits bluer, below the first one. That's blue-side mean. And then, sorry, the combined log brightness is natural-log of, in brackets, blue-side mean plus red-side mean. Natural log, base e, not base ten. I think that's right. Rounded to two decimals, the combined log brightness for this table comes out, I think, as 2.53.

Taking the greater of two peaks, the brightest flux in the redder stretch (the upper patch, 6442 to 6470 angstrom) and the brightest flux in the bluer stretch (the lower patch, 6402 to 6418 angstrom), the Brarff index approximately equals 8.2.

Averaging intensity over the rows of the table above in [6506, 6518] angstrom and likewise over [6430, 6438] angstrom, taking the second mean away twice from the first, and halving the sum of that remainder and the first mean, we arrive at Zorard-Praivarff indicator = 0.8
